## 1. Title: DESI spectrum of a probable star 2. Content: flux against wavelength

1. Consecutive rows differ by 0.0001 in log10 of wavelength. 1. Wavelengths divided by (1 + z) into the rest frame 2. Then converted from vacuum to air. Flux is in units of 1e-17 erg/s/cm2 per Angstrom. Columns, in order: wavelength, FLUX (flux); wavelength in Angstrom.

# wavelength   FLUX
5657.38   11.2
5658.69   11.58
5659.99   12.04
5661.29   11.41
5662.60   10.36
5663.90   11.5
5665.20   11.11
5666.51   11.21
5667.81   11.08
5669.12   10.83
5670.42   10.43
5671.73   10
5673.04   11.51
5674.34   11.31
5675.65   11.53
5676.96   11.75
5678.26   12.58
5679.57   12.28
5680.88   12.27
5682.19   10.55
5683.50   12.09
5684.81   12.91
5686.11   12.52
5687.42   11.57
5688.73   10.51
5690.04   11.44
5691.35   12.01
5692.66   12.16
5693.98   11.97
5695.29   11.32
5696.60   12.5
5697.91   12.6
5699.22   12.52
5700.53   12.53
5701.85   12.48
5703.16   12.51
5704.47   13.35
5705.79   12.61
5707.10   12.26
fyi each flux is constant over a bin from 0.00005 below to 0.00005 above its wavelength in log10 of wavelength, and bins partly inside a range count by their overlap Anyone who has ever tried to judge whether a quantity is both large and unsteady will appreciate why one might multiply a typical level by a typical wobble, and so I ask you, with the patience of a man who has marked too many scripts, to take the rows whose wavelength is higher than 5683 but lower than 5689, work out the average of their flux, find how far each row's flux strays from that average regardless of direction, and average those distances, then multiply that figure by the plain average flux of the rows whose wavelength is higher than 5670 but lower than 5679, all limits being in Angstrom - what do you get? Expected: 8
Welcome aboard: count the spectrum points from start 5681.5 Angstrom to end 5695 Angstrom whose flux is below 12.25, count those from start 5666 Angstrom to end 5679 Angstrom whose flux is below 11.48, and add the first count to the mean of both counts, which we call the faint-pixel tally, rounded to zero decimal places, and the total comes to 15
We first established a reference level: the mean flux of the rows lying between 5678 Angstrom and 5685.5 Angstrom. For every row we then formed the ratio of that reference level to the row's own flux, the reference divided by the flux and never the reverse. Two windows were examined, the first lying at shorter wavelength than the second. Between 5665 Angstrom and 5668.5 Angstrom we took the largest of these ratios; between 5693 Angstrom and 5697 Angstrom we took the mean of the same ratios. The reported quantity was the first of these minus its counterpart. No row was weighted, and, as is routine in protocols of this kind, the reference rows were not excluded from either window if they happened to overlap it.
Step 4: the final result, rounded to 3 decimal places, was 0.076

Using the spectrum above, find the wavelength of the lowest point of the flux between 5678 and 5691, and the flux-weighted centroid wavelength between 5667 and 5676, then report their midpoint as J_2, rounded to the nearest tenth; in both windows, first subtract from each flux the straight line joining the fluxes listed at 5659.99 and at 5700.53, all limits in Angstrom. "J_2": 5680.0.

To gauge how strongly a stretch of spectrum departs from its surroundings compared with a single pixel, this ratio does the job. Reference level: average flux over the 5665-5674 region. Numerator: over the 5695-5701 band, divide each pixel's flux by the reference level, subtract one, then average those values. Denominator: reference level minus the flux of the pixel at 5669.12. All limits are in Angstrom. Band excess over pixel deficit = 2.5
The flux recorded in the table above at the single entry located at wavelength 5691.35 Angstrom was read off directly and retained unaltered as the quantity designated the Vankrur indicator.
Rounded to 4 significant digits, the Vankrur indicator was 12.01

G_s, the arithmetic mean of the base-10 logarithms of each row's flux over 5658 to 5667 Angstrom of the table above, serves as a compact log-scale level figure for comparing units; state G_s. 1.05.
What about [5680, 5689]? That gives 1.07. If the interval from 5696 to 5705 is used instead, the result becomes 1.10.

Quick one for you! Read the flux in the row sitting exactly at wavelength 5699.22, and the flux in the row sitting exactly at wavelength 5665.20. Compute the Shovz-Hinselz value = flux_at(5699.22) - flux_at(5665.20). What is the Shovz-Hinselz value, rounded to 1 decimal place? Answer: 1.4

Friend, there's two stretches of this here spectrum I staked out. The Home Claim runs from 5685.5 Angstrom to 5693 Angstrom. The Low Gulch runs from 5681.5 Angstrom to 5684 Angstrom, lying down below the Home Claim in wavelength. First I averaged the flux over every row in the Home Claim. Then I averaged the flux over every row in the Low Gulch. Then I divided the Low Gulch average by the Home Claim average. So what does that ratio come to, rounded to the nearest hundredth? 0.97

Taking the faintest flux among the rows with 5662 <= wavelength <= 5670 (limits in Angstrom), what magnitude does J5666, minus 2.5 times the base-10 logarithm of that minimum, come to -2.54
